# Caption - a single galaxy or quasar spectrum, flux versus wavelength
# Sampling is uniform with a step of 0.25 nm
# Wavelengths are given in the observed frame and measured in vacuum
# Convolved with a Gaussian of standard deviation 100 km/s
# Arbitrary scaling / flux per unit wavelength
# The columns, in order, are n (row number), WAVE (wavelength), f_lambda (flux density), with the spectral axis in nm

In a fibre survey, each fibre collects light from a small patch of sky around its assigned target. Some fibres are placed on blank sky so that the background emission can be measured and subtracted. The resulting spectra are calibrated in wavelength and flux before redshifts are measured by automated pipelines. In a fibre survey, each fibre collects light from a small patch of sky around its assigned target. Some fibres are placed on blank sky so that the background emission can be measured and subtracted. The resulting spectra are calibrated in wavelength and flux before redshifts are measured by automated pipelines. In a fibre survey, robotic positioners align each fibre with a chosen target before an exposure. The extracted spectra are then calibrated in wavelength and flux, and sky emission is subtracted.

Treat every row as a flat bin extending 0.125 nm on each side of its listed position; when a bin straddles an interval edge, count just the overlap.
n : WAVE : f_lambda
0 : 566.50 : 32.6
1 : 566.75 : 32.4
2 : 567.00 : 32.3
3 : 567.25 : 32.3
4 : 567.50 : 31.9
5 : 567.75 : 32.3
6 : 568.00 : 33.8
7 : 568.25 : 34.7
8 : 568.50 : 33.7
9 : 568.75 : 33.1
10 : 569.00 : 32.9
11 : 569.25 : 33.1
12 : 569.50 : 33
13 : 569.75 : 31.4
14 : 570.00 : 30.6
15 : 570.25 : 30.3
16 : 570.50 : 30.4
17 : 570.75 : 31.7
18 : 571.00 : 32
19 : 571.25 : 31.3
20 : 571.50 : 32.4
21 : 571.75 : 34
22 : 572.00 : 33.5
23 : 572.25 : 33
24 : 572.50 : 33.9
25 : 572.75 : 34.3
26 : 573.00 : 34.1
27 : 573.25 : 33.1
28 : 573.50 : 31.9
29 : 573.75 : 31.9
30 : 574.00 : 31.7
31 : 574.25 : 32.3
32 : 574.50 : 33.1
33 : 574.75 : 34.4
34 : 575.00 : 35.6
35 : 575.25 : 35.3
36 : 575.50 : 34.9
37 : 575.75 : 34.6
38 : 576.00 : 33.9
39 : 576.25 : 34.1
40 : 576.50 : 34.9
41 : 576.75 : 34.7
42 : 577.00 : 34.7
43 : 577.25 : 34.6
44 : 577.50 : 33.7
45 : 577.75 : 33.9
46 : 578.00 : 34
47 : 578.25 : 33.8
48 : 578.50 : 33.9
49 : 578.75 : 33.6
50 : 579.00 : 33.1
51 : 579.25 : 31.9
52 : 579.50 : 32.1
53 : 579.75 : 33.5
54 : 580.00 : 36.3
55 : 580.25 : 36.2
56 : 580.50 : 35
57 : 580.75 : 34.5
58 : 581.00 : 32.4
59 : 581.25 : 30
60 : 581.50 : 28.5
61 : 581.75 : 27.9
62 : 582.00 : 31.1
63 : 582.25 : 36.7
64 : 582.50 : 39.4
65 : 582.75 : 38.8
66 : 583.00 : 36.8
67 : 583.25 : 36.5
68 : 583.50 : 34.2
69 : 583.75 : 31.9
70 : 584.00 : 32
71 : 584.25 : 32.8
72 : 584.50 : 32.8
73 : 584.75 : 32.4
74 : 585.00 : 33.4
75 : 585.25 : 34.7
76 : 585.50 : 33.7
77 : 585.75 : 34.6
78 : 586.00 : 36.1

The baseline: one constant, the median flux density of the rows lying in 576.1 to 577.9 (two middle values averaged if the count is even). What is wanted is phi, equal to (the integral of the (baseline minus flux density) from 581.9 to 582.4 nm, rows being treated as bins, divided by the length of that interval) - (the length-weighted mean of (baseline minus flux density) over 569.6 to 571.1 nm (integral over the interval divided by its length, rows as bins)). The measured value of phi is -3.2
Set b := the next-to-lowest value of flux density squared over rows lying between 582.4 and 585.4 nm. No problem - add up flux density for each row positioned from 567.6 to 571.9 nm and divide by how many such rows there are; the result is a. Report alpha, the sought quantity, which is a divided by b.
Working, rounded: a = 32.4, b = 1024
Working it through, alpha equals 0.032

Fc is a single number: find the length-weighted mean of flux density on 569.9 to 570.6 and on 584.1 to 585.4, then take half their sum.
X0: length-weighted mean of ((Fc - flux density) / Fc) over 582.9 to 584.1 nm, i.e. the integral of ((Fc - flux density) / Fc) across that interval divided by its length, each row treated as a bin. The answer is -0.077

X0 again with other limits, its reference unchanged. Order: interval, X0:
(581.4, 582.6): -0.027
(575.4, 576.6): -0.083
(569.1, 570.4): 0.004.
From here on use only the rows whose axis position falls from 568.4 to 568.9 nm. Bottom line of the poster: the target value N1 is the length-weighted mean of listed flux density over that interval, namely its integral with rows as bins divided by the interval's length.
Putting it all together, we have 33.4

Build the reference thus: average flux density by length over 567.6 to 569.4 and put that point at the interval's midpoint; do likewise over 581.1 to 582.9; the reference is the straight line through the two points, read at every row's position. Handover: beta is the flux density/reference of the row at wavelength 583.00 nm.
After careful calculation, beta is 1.11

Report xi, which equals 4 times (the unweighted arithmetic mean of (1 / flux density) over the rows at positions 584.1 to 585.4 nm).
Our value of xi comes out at 0.120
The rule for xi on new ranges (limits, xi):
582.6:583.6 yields 0.110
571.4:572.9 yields 0.119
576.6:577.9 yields 0.117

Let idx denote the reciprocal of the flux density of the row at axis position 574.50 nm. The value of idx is 0.0302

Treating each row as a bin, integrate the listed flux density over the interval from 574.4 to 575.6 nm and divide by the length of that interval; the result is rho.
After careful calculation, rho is 34.7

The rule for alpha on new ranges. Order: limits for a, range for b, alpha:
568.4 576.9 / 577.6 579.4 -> 0.030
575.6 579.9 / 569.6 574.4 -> 0.037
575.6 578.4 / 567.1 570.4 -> 0.037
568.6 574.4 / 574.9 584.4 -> 0.040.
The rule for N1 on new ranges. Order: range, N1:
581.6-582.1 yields 29.4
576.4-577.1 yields 34.8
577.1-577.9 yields 34.1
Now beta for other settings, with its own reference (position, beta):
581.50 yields 0.86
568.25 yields 1.04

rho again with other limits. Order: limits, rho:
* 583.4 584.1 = 32.7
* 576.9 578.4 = 34.1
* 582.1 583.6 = 37.0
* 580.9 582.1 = 29.9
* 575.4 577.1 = 34.5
